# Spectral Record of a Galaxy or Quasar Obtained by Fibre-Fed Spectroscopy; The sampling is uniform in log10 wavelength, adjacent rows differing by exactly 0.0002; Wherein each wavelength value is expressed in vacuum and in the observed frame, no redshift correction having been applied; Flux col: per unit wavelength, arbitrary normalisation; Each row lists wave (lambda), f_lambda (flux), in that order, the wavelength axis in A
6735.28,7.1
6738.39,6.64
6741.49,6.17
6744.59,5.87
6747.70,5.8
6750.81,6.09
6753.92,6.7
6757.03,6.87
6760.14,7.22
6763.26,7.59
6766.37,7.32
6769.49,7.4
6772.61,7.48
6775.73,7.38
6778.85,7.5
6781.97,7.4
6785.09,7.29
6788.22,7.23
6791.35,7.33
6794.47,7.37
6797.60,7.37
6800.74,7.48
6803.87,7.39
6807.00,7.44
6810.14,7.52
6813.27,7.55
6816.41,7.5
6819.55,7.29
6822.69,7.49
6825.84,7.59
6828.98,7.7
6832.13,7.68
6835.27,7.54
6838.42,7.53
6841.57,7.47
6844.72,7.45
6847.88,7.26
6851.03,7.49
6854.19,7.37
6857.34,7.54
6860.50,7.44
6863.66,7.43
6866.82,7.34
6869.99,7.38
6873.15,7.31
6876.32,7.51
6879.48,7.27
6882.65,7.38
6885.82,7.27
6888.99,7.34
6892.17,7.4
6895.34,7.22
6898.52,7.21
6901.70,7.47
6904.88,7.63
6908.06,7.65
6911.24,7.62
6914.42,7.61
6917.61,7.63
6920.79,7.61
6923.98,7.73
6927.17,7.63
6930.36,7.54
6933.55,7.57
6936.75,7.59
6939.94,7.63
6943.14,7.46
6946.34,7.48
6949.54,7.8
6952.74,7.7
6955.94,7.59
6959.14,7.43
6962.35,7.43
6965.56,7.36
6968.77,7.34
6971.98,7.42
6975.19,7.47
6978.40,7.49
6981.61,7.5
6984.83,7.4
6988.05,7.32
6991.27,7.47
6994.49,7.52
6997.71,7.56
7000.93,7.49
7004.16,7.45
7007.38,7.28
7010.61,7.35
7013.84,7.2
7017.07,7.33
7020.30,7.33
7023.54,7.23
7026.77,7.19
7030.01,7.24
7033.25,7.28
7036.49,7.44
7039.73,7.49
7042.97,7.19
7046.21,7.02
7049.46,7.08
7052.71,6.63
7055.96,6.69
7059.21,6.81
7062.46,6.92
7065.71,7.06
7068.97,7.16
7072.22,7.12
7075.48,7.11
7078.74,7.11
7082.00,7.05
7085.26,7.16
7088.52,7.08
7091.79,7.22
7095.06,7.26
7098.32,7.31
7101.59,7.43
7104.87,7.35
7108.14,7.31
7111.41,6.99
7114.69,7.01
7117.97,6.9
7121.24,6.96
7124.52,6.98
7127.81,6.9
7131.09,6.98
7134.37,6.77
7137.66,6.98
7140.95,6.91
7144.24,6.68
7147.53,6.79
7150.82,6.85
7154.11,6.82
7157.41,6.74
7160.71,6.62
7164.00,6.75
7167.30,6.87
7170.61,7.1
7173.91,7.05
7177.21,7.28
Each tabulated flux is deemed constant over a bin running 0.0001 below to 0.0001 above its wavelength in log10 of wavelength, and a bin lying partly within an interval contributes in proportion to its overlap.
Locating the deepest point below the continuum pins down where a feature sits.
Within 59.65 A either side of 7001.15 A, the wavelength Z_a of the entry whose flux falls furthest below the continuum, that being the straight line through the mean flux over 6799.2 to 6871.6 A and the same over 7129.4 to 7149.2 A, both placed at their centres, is 7052.71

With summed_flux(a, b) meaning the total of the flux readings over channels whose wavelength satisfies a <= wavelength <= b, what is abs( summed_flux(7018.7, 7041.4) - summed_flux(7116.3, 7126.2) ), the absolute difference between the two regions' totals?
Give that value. 30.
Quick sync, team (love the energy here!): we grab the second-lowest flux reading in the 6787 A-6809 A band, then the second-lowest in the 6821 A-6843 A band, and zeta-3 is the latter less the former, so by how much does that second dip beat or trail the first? 0.16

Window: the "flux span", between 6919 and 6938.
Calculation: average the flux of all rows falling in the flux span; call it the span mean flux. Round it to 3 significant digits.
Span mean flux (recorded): 7.61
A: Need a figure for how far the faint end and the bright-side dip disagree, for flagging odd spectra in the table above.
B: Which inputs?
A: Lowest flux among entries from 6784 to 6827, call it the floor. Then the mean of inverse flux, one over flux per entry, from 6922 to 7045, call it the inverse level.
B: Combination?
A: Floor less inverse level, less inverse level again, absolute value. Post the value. 6.96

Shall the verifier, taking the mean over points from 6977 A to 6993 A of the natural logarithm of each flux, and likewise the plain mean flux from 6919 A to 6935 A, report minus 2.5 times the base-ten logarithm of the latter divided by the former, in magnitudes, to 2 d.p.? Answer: -1.45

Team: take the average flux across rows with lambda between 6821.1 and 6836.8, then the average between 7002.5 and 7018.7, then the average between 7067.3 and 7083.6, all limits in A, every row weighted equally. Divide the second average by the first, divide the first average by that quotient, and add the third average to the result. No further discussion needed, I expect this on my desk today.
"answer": 15.0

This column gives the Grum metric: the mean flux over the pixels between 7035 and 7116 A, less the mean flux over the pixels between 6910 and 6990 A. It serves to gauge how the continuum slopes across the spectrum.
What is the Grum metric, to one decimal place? -0.4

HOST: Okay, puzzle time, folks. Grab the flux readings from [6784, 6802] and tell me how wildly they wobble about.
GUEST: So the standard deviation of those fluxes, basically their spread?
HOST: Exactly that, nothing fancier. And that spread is 0.08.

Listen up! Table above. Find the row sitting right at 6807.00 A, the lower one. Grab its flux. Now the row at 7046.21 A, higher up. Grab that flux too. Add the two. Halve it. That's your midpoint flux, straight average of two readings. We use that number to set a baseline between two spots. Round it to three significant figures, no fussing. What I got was 7.23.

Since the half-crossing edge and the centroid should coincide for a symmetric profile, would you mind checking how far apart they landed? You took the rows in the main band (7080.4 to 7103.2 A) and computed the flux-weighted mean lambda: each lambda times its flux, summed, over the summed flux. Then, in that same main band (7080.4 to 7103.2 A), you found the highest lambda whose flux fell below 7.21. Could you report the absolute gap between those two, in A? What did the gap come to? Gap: 3.4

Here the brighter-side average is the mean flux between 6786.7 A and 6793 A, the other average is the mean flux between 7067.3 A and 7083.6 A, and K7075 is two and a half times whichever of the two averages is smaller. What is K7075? 17.8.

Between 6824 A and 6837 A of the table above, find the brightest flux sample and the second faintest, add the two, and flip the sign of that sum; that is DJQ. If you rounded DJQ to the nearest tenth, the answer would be -15.3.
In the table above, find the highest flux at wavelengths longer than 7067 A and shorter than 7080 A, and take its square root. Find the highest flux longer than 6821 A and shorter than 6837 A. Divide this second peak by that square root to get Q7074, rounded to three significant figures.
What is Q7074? 2.88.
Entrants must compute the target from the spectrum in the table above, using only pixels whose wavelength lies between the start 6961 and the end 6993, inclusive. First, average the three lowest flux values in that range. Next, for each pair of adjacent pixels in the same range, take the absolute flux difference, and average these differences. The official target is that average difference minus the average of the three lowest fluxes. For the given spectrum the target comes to -7.28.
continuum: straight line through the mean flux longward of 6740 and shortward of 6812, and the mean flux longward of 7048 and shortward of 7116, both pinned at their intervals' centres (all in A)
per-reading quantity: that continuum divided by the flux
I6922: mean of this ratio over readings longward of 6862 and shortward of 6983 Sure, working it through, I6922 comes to 0.948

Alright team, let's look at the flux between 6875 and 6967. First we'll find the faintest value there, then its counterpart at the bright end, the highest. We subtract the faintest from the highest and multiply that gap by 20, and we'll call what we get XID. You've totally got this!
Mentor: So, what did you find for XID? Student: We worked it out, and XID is 12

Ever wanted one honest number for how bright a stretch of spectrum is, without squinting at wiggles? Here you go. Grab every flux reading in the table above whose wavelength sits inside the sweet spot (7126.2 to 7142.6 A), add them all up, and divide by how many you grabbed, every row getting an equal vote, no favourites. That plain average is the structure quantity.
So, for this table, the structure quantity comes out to 6.91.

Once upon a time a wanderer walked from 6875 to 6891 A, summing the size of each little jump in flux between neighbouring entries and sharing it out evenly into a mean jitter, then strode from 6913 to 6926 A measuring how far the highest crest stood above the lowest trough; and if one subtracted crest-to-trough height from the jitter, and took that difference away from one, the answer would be 0.99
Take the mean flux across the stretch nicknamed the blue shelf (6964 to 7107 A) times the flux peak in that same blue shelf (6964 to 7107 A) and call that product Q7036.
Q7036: 55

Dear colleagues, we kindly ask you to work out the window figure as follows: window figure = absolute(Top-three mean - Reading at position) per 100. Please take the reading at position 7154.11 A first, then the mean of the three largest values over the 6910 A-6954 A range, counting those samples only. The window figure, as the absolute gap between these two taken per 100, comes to 0.009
